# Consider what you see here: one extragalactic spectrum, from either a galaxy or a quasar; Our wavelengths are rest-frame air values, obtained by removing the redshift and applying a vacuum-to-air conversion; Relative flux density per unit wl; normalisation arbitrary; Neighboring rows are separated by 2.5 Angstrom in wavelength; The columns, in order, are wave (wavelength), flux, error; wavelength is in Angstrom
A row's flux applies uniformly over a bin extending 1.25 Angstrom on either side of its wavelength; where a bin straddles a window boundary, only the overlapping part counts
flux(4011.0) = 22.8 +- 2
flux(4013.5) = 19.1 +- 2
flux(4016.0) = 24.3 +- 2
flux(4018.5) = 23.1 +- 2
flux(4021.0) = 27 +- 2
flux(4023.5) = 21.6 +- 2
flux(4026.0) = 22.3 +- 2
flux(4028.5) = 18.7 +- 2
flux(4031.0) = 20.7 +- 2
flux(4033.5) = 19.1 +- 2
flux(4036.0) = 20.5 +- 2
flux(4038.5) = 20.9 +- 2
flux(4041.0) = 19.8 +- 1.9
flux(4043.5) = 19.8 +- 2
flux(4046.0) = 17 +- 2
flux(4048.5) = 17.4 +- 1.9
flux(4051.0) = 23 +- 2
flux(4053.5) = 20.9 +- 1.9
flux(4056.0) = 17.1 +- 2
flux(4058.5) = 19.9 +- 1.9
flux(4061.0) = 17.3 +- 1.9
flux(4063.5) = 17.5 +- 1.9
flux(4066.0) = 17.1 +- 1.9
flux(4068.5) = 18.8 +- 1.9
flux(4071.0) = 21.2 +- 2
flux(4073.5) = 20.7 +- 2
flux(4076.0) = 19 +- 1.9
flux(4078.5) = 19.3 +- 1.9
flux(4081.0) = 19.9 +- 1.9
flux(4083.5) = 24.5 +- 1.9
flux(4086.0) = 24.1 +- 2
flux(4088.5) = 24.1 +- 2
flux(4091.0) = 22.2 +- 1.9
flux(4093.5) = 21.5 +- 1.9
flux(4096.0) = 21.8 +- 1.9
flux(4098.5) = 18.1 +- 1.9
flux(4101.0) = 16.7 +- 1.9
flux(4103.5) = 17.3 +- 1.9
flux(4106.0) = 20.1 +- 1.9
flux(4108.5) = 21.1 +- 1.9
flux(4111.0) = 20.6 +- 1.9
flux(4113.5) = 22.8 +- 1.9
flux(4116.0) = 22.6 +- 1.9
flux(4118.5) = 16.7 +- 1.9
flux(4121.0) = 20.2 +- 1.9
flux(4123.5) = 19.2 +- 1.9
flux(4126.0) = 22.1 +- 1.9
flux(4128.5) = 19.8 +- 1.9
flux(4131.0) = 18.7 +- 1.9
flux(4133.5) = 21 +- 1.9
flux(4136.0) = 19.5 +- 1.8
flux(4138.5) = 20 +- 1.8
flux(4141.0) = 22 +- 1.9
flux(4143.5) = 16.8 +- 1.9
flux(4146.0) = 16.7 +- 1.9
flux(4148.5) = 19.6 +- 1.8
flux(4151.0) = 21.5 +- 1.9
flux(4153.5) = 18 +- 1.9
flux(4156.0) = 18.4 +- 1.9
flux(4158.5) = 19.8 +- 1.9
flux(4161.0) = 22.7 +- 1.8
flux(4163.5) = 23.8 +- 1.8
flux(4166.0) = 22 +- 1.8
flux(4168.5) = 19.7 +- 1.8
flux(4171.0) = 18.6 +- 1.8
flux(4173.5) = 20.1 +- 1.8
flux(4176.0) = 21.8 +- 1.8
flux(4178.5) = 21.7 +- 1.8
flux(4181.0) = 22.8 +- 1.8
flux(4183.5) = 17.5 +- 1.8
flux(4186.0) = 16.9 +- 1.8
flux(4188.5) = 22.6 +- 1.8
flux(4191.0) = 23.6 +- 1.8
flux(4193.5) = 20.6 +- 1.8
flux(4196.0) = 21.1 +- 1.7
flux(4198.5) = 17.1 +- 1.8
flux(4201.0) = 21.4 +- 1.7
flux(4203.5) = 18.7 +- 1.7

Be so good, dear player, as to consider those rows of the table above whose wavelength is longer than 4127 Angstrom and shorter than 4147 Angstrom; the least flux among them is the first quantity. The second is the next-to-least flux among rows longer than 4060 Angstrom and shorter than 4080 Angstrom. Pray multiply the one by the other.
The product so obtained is 289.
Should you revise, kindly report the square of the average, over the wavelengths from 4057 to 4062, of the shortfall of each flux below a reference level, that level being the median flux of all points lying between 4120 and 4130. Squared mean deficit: 2.0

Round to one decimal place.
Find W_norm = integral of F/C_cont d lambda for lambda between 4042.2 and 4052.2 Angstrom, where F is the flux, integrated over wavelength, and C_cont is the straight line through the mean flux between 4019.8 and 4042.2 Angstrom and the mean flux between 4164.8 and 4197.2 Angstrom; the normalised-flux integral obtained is 9.1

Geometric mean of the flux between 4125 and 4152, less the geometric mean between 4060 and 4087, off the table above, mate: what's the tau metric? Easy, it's -0.10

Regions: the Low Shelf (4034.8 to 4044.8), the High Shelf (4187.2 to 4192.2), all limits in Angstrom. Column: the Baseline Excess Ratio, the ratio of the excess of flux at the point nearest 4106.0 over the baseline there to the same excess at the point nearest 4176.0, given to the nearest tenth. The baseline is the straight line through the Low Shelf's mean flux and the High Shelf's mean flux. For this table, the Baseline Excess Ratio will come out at 1.4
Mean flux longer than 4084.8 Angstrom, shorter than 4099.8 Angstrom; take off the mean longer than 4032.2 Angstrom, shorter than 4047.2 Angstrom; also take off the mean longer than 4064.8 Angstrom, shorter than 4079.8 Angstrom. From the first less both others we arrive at -17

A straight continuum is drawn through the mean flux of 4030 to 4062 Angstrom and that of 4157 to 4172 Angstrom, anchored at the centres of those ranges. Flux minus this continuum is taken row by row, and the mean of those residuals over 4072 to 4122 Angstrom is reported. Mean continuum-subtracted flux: 0.48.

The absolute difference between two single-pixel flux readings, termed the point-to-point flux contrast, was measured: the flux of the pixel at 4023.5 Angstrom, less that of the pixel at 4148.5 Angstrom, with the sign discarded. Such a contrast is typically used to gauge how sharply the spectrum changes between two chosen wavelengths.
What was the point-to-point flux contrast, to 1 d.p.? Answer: 2.0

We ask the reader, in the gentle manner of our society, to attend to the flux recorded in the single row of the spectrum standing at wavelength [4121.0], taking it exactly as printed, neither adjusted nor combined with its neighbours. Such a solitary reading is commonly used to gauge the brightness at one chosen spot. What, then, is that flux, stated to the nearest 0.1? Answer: 20.2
